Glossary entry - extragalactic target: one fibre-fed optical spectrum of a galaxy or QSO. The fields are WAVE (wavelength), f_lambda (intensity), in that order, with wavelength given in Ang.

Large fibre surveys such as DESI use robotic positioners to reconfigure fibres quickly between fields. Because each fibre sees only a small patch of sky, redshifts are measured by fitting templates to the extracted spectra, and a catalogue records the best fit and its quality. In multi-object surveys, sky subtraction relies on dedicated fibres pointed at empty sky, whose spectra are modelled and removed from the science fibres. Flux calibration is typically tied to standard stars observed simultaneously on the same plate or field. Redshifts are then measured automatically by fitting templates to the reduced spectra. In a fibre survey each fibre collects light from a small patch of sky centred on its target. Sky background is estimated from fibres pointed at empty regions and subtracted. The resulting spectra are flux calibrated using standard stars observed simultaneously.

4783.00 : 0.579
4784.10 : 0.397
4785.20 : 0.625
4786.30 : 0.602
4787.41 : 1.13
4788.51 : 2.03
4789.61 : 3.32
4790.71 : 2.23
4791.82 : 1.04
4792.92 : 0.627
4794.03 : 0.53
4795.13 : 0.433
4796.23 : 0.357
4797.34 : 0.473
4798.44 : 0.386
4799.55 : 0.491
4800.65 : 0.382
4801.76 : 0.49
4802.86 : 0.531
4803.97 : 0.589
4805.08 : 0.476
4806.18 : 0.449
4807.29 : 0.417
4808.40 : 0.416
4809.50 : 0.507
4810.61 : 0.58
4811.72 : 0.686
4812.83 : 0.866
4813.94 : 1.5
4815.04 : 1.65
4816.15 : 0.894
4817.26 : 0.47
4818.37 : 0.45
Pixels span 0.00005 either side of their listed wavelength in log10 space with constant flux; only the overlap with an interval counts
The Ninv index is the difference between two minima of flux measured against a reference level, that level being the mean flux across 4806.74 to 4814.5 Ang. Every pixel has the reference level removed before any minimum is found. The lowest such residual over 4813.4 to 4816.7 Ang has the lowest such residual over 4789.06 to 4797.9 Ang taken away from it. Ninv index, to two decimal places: 0.54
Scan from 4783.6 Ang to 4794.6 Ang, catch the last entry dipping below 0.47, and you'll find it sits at 4784.10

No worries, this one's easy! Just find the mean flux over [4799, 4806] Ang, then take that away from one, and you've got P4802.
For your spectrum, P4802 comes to 0.51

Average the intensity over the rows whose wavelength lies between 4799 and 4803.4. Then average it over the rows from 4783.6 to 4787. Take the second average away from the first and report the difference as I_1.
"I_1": -0.1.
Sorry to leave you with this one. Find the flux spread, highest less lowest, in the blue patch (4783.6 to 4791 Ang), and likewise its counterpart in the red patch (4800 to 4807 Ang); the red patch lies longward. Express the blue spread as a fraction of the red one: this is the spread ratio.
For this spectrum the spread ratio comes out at 14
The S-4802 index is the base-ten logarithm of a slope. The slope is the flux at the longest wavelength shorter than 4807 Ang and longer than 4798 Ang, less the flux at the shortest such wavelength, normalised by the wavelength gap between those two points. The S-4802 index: -2.1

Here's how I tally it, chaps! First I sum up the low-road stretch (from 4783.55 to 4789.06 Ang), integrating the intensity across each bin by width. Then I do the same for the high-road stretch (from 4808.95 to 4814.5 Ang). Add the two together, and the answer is 10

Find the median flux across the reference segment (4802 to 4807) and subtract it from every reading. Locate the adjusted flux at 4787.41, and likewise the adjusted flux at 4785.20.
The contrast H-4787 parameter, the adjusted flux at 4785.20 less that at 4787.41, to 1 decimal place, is -0.5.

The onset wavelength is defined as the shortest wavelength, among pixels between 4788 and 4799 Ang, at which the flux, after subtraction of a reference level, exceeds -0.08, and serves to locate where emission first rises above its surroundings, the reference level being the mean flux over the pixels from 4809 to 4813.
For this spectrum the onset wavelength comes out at 4788.51 Ang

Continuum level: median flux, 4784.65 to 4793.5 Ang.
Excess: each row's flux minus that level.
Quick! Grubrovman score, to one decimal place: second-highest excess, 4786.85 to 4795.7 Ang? 1.1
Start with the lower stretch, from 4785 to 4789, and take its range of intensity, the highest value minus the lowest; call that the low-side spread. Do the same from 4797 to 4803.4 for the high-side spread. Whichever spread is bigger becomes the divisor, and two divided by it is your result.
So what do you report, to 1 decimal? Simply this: 1.4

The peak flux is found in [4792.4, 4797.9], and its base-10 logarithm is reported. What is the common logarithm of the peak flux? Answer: -0.2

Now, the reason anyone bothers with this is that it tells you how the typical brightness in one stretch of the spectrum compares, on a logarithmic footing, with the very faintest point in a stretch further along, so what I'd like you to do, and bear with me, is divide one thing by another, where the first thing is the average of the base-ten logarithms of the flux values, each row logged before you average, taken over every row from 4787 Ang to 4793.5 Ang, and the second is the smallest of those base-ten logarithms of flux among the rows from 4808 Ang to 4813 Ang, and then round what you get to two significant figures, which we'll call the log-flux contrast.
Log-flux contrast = -0.46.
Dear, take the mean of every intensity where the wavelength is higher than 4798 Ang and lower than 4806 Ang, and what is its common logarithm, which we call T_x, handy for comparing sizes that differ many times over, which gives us -0.32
